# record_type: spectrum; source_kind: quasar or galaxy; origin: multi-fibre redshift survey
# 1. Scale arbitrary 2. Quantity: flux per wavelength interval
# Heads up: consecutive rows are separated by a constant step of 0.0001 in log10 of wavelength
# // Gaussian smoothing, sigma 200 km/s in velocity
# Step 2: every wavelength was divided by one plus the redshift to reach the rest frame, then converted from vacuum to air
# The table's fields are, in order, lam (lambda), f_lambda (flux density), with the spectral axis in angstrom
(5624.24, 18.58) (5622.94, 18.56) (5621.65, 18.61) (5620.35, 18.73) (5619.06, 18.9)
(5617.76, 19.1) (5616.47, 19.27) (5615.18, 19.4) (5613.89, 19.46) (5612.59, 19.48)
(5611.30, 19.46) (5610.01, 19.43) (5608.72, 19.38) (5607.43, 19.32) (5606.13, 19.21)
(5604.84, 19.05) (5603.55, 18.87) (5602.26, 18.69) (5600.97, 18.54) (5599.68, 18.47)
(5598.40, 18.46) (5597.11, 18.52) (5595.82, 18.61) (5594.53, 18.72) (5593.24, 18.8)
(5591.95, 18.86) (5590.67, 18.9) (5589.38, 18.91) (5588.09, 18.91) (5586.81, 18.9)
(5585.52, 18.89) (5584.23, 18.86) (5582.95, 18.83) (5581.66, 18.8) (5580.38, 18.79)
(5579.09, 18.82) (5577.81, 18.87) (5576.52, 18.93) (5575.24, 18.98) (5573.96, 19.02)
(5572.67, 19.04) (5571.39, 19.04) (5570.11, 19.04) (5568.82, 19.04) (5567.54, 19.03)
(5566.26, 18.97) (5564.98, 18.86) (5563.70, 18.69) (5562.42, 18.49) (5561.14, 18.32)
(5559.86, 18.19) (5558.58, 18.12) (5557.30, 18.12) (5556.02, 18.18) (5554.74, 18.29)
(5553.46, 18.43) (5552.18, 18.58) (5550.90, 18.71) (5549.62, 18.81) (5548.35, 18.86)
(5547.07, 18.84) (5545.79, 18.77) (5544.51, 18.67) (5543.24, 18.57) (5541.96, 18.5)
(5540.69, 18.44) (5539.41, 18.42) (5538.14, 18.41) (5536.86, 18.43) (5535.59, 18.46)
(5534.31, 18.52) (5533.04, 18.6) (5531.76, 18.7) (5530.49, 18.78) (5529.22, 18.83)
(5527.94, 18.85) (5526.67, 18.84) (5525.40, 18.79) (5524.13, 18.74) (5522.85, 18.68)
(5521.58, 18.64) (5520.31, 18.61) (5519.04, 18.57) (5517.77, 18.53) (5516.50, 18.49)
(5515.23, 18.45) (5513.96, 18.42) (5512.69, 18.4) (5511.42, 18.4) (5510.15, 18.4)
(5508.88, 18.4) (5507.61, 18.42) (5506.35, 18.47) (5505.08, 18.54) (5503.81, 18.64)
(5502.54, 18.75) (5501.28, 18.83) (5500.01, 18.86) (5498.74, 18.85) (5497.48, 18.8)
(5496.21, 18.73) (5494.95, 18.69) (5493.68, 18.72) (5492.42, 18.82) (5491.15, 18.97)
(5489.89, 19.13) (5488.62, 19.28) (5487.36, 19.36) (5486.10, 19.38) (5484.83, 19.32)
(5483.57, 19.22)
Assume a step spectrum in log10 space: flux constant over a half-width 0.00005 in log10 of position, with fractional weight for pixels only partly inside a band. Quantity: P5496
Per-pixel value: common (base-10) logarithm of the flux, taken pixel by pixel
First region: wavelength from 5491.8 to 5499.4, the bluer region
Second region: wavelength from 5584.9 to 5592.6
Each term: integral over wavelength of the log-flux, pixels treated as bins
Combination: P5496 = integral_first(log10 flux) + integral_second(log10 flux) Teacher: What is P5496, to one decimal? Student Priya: 19.5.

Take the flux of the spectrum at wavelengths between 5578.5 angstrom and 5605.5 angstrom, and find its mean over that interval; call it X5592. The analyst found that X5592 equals 18.8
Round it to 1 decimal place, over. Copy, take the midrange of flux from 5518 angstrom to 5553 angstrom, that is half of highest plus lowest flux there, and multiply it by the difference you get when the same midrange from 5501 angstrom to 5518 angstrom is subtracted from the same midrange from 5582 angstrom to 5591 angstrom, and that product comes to 4.8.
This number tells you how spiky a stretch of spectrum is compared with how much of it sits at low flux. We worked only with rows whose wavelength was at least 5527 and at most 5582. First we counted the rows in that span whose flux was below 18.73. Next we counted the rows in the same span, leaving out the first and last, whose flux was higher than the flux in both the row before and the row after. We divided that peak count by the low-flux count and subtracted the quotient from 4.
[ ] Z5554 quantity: 3.95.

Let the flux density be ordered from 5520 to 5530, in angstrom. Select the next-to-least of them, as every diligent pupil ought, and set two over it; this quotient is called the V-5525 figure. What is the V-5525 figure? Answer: 0.1073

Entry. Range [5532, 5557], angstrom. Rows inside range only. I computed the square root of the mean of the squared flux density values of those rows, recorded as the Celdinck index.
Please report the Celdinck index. 18.6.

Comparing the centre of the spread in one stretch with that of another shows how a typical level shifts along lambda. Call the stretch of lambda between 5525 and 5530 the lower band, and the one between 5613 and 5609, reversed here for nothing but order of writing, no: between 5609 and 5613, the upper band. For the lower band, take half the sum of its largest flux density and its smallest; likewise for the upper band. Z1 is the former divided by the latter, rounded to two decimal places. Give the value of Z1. 0.97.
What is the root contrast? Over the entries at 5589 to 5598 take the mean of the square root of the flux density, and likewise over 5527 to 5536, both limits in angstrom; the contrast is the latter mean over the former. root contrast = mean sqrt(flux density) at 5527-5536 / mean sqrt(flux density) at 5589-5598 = 1.00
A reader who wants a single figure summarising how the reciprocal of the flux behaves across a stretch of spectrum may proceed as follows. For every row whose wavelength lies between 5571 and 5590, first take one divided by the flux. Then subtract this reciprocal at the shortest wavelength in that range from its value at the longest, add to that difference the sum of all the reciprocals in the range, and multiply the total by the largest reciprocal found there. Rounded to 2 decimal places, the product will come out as 0.04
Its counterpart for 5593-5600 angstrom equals 0.02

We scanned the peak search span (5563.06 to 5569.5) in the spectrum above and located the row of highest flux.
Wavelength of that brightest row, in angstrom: 5568.82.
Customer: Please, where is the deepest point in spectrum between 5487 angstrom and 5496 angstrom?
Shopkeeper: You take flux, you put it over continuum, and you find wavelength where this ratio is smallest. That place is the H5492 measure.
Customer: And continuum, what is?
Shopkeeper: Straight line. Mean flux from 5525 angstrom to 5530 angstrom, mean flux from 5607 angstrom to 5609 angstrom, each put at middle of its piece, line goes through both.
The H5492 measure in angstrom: 5494.95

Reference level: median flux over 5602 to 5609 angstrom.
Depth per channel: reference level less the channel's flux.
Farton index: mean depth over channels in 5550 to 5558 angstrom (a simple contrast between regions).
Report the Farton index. 0.7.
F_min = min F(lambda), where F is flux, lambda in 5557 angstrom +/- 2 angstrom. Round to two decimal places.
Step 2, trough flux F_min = 18.12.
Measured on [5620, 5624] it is 18.56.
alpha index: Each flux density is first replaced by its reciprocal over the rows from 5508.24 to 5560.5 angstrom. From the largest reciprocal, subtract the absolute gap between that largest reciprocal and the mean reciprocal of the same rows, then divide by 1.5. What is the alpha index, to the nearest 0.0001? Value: 0.0359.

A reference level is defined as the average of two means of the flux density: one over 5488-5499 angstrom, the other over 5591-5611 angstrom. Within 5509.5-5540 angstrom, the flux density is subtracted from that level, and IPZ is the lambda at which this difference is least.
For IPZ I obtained 5527.94 angstrom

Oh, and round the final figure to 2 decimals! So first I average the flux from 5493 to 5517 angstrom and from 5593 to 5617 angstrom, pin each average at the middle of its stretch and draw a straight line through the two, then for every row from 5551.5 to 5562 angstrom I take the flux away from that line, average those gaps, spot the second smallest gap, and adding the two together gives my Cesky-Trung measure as 0.89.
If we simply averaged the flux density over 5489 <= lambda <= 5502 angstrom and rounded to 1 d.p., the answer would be 18.8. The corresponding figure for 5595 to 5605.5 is 18.7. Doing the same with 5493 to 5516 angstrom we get 18.6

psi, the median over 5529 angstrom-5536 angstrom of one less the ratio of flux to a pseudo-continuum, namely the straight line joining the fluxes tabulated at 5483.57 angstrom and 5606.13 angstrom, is 0.029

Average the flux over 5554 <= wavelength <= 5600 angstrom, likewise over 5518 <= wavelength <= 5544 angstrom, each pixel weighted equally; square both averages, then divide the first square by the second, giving 1.01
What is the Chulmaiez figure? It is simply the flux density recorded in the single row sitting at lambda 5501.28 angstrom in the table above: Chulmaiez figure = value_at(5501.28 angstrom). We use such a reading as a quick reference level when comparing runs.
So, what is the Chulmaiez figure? 18.83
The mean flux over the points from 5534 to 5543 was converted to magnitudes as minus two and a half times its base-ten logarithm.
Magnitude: -3.17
